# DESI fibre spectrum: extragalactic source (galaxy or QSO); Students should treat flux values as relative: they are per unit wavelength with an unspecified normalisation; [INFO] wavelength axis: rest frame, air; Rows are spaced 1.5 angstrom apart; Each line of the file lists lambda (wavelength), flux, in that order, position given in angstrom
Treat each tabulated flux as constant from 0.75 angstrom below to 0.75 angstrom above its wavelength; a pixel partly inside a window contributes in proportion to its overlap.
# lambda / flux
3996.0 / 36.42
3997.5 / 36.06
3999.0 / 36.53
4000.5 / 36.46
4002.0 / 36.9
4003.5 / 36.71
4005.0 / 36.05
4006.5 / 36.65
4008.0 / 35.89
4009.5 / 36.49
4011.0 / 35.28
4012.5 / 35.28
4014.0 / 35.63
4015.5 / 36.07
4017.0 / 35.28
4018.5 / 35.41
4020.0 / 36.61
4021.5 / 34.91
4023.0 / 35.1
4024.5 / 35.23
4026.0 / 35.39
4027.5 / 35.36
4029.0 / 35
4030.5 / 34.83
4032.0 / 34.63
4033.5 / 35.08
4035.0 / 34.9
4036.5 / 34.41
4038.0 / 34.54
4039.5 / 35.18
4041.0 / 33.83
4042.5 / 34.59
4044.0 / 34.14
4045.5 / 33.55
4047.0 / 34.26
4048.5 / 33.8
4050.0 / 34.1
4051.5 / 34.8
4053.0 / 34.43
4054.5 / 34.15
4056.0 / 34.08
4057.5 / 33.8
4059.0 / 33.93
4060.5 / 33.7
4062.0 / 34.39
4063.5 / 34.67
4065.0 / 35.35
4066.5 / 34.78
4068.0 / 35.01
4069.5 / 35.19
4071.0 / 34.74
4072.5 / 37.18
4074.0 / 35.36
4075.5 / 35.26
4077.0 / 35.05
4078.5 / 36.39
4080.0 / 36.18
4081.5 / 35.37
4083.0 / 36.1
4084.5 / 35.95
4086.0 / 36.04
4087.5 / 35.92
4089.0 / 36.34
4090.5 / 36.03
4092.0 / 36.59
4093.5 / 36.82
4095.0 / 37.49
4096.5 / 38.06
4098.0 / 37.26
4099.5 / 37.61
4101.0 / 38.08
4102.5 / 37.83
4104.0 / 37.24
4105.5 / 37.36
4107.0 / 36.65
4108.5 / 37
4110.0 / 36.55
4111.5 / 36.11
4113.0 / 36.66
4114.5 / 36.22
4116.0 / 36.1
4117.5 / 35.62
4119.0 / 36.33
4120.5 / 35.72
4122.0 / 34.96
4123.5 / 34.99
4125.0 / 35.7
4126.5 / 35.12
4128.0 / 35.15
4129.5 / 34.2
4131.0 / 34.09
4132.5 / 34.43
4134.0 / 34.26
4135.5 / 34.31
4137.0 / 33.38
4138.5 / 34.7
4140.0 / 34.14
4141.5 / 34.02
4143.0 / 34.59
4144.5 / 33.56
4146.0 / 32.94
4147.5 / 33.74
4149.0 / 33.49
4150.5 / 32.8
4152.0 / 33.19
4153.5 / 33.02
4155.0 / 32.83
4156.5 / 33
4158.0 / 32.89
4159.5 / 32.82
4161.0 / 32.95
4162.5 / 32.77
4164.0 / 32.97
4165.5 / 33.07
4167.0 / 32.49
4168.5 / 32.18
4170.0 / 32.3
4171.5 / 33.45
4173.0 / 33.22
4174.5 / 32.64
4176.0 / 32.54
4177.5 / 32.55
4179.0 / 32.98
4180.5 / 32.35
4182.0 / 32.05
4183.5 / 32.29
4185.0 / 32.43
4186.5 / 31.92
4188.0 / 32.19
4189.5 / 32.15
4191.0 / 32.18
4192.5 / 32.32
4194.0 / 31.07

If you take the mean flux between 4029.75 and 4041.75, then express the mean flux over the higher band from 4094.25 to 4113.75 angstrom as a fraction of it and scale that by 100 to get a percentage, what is 107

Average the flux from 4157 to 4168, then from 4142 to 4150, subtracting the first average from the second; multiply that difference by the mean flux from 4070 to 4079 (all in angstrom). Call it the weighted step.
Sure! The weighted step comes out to 29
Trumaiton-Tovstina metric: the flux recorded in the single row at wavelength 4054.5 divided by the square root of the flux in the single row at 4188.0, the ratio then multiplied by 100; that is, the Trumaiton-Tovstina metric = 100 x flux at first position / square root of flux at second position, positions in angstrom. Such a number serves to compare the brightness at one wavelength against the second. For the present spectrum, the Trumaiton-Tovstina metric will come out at 602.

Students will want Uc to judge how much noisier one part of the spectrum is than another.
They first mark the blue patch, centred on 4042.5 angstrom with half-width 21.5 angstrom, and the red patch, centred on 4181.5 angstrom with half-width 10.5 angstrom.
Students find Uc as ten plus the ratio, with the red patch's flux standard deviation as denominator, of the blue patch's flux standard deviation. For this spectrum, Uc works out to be 11.2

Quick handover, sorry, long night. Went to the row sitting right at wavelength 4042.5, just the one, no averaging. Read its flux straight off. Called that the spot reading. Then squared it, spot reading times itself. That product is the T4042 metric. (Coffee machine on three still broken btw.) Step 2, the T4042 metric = 1196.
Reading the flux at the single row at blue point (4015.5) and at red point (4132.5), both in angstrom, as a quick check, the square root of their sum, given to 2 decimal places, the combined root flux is 8.40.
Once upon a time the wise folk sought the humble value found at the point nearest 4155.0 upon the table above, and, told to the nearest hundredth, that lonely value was 32.83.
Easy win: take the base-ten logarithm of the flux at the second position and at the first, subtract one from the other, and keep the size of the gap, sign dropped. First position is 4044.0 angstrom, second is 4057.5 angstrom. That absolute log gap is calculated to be 0.00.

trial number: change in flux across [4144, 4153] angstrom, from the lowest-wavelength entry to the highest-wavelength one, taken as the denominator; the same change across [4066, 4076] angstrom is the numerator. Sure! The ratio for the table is -1.3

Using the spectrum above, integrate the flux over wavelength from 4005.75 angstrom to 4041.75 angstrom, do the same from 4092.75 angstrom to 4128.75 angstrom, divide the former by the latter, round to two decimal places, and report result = 0.97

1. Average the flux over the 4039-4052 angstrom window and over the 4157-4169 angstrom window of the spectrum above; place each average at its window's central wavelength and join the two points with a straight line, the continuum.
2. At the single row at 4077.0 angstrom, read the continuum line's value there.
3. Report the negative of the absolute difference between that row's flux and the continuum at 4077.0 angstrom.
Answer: -1.2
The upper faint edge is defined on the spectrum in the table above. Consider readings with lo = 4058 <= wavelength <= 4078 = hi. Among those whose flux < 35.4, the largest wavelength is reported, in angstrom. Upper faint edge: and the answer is 4077.0 angstrom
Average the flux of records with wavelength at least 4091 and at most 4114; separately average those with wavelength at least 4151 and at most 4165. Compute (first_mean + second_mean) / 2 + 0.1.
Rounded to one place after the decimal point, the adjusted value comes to 35.1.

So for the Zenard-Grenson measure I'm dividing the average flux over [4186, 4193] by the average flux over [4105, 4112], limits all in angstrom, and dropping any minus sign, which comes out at 0.88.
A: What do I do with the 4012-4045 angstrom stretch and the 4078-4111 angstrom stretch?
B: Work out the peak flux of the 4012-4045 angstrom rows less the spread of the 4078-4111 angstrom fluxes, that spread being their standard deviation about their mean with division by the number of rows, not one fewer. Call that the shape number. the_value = 35.9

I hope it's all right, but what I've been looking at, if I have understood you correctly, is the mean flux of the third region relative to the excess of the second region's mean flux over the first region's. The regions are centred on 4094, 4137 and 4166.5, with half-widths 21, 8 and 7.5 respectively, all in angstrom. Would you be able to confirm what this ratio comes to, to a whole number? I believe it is -14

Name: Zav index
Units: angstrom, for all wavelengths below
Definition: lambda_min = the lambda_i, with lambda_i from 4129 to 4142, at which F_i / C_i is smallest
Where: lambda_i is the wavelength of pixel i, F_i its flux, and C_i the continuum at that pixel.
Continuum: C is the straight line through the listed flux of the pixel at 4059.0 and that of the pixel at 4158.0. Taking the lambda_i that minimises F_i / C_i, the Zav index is 4137.0 angstrom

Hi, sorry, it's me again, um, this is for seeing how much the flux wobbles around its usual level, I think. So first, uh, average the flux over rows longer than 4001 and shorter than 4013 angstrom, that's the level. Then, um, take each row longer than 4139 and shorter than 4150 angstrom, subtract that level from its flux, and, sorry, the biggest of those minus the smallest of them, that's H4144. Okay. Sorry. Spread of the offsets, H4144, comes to 1.65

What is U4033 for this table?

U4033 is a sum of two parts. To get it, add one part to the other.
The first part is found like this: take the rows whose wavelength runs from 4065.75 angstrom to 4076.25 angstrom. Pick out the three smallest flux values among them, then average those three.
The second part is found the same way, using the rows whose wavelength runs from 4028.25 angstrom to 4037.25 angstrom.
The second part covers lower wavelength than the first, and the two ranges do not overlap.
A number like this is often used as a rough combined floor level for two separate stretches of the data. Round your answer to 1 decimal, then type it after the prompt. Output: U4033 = 69.5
